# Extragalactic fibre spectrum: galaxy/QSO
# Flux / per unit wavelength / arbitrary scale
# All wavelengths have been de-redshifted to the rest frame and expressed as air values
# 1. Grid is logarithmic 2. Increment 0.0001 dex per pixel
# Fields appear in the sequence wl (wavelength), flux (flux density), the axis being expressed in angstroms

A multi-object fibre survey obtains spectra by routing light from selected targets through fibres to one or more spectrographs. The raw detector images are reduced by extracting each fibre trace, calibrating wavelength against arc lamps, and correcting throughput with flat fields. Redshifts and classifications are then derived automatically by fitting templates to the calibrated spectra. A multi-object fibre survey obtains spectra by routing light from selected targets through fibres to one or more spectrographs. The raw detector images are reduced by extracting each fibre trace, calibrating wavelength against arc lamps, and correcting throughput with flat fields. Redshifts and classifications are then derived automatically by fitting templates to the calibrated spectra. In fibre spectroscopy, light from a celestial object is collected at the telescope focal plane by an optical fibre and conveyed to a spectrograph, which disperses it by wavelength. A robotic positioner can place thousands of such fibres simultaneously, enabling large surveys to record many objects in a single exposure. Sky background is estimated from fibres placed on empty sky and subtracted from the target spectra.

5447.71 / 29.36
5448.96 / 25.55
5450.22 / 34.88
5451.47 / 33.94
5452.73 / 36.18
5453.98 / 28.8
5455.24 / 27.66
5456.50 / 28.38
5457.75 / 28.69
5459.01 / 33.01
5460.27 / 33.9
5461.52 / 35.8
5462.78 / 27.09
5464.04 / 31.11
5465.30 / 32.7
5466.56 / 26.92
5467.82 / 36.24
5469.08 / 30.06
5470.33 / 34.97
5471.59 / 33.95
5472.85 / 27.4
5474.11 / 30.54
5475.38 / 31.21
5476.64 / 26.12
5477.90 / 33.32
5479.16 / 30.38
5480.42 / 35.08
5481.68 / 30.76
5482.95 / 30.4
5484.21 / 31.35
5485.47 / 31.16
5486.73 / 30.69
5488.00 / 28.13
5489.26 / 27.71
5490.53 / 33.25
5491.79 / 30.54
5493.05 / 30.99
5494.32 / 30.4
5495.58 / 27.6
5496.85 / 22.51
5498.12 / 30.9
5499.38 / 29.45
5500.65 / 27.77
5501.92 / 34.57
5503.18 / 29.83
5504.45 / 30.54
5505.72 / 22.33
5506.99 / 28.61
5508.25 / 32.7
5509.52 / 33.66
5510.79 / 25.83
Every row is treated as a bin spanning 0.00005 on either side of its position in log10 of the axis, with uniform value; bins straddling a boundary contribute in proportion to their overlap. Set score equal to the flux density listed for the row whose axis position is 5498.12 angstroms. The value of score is 30.9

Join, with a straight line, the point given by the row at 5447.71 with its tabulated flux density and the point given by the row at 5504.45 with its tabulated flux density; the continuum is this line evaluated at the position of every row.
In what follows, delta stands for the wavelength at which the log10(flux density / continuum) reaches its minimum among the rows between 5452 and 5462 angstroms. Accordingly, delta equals 5455.24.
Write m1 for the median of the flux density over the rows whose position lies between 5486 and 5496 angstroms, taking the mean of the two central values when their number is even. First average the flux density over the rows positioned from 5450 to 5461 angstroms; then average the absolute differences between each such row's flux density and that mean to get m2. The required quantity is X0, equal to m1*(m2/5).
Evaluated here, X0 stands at 18.1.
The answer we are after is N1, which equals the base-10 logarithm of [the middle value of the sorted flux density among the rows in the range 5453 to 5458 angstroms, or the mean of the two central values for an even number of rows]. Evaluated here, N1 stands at 1.46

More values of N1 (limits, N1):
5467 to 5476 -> 1.49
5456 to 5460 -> 1.46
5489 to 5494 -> 1.49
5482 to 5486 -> 1.49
